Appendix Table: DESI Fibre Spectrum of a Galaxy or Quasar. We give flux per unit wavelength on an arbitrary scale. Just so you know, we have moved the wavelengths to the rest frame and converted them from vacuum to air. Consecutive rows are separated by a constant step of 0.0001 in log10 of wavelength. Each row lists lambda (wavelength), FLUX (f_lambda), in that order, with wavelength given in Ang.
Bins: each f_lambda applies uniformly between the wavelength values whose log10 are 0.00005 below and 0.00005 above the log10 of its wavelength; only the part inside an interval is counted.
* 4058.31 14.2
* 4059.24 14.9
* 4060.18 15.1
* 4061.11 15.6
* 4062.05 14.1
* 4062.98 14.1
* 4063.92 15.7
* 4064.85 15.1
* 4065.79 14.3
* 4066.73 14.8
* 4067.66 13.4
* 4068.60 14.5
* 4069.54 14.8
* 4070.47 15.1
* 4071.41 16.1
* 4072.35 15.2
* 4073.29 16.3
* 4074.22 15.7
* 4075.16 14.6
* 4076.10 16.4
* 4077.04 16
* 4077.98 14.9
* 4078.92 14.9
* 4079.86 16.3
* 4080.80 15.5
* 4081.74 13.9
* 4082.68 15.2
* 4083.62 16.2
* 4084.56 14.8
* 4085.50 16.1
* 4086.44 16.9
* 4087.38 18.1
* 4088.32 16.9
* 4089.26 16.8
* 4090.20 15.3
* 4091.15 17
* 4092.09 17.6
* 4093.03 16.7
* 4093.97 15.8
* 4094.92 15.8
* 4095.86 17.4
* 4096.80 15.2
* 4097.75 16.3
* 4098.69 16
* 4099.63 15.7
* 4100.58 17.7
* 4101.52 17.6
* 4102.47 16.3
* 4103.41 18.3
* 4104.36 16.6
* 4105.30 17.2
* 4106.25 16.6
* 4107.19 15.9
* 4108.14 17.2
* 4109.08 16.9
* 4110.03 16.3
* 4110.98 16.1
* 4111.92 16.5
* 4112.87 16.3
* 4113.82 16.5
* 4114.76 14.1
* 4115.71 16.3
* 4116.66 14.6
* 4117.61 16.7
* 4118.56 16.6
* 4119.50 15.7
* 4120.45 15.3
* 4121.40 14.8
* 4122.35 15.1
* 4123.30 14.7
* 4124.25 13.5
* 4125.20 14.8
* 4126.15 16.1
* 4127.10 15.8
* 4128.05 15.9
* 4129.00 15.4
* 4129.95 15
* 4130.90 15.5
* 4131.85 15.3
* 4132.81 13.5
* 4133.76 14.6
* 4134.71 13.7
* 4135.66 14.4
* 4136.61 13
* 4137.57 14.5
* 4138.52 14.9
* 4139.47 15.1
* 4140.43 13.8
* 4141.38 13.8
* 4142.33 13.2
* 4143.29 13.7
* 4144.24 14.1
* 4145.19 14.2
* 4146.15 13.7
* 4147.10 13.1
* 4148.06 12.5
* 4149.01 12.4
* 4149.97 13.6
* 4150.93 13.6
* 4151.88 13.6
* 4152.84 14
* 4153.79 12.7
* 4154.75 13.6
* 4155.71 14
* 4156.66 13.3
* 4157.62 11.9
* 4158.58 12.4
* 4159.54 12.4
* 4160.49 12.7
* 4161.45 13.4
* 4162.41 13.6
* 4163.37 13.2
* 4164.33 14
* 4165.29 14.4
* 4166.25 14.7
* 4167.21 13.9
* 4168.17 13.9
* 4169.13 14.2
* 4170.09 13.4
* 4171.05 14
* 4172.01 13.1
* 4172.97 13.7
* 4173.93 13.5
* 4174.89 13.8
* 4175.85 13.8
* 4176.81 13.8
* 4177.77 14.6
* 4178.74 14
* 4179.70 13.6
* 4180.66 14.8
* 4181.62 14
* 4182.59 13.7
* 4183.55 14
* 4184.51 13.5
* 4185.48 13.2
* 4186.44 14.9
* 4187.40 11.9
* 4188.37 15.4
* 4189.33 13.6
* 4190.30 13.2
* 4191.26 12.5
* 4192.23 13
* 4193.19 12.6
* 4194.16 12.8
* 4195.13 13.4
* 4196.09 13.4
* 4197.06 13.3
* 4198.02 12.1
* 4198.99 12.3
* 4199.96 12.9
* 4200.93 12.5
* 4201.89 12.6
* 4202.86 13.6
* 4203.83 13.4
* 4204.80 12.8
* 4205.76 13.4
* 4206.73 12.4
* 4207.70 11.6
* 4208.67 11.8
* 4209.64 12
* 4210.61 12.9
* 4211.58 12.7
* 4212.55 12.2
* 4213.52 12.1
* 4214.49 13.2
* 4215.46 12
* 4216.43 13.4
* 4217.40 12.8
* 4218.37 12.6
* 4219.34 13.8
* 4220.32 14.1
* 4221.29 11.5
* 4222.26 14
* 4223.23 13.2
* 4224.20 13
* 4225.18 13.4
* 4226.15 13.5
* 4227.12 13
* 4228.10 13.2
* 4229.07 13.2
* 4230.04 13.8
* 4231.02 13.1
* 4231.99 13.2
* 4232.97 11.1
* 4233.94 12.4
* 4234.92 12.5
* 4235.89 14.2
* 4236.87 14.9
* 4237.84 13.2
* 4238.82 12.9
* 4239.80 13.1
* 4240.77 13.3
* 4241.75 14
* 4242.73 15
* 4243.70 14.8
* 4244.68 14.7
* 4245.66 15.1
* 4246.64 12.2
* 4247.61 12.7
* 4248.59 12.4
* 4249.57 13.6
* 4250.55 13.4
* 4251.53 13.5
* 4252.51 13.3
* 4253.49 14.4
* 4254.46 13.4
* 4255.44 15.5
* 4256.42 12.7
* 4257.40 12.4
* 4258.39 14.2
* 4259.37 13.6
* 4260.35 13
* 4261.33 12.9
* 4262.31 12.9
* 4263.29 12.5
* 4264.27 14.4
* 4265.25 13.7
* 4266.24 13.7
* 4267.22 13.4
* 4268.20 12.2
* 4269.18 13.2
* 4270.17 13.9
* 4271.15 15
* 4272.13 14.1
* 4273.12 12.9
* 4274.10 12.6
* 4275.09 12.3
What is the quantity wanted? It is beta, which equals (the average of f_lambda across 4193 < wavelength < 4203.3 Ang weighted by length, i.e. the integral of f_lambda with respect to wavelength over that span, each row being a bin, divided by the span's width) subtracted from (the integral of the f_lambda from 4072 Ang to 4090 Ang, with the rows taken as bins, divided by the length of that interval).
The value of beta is 3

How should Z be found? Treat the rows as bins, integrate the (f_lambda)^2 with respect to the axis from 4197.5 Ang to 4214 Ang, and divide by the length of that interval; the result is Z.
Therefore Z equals 158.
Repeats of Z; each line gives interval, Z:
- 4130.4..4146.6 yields 201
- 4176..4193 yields 189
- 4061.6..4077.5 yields 228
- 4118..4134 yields 231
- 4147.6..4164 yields 173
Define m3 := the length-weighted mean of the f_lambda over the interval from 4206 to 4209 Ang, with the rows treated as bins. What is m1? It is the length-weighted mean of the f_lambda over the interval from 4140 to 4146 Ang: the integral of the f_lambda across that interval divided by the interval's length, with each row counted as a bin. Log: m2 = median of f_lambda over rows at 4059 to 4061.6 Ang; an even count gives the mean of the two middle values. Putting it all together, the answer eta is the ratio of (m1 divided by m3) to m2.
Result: 0.0759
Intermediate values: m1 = 13.8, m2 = 15.1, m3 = 12.0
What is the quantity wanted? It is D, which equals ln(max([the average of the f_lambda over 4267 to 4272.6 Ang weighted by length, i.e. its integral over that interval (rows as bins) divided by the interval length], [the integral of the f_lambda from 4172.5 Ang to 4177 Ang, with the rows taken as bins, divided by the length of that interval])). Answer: 2.62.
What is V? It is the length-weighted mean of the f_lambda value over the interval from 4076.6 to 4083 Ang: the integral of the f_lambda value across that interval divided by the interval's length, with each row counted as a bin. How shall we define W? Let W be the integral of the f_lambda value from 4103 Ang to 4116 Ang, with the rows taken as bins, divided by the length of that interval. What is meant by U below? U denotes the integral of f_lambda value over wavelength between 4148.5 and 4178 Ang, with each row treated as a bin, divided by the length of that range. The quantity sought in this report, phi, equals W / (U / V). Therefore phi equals 19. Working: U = 13.5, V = 15.2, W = 16.5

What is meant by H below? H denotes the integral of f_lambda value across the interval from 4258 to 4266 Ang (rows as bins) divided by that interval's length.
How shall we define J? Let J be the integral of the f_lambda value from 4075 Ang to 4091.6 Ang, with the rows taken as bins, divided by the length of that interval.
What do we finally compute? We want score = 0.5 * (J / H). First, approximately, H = 13.4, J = 15.9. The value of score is 0.59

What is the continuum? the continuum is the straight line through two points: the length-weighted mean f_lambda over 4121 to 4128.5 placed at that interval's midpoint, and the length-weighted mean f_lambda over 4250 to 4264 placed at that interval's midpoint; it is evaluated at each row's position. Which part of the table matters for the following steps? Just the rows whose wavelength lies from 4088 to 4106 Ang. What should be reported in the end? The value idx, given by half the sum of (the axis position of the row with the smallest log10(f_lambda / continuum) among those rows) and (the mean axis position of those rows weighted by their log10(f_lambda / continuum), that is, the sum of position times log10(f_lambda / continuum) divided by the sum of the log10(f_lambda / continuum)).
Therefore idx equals 4097.4 Ang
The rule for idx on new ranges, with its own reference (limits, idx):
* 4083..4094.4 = 4087.1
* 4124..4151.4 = 4146.6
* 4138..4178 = 4157.0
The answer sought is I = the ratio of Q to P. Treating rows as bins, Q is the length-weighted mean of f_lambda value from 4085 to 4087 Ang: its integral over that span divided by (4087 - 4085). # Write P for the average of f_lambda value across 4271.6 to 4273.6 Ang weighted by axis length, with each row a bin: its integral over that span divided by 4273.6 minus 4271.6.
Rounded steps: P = 13.5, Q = 16.6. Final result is 1.23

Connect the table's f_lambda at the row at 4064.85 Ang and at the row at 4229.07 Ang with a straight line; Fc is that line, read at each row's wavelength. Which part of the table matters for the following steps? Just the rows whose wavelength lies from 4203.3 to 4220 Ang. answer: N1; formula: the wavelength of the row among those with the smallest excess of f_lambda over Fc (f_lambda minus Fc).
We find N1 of 4207.70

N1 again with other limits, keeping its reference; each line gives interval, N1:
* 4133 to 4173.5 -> 4157.62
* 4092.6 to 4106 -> 4096.80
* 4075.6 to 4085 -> 4081.74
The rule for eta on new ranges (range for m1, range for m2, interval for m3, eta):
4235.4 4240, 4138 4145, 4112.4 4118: 0.0631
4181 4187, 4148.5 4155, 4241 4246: 0.0698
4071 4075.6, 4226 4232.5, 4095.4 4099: 0.0727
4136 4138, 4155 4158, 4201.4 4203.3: 0.0788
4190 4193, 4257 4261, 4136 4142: 0.0683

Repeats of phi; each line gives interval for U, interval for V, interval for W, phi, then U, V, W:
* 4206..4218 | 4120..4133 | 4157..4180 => 16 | 12.4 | 15.1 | 13.6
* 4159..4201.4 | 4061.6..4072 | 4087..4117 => 18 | 13.5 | 14.7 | 16.5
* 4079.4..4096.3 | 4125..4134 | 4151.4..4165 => 12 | 16.2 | 15.2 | 13.2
